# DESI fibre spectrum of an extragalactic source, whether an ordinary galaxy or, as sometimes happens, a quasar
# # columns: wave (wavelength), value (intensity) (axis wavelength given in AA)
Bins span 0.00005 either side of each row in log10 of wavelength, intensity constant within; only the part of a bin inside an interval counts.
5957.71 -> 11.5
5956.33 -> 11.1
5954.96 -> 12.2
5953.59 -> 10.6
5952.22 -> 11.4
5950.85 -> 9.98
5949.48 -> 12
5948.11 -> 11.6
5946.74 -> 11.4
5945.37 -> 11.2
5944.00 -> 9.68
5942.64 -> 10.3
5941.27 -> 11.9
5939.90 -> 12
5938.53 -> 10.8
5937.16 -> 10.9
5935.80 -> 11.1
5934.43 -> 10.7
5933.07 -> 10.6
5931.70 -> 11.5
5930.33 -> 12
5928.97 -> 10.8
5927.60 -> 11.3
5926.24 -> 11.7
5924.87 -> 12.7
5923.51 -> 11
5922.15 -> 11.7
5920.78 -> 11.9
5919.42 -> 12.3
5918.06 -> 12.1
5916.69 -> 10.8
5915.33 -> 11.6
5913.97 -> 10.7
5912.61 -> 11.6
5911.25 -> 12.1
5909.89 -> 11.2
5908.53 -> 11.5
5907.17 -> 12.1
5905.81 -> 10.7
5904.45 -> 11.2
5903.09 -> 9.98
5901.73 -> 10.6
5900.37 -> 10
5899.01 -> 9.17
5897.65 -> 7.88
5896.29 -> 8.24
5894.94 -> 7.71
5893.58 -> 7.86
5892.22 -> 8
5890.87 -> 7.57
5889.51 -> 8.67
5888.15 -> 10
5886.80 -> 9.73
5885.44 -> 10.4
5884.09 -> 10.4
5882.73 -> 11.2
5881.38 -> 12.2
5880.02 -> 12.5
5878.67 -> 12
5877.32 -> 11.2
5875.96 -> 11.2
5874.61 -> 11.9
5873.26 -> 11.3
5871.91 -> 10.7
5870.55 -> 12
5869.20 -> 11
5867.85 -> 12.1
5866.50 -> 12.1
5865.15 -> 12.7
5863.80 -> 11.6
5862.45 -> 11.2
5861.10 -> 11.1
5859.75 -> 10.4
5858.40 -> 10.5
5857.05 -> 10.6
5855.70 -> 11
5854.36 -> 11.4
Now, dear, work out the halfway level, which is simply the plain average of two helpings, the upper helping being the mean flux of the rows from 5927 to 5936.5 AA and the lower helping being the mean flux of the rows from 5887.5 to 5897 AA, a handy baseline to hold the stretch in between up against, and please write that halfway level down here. 9.7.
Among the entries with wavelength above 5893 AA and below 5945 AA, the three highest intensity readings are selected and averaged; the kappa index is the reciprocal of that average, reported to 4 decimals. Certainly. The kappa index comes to 0.0809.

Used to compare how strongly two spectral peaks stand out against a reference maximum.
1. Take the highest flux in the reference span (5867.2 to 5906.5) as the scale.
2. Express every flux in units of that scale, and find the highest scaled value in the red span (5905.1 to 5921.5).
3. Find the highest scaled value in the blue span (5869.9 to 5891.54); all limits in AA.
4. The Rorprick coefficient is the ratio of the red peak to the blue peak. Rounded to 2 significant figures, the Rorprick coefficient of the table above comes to 0.98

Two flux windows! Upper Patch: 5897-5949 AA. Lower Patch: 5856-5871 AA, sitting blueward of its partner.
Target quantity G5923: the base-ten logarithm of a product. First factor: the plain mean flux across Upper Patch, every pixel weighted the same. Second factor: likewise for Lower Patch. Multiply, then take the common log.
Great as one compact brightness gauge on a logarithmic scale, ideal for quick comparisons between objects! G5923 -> 2.10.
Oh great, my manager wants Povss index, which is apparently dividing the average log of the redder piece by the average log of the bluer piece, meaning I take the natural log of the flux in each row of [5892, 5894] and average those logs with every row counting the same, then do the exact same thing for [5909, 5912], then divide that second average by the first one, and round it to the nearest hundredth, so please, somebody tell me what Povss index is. 1.19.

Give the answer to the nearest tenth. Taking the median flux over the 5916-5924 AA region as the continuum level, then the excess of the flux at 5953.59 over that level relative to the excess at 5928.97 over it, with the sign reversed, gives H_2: -1.2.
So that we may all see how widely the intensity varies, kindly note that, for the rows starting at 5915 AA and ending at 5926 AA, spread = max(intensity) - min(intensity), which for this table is 1.9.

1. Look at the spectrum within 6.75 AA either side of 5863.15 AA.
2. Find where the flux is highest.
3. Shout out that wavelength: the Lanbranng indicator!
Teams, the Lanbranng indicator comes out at 5865.15 AA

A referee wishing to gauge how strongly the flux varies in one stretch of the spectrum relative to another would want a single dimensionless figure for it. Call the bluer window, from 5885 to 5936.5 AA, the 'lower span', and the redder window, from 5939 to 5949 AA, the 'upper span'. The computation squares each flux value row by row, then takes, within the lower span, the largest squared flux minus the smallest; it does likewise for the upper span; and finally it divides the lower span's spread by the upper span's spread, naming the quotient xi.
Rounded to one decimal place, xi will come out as 2.1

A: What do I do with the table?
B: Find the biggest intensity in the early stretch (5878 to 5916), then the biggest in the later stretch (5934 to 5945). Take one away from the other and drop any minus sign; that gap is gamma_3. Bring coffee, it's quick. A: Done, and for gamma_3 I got 0.50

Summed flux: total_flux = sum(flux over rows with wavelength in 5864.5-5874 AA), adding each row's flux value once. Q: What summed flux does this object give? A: 82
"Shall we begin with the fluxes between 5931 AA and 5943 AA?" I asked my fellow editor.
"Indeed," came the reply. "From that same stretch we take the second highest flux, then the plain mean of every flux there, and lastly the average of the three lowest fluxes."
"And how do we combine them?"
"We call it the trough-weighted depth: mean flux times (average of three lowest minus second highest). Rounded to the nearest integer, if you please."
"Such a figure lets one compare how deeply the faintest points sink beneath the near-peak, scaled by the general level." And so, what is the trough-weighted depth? -15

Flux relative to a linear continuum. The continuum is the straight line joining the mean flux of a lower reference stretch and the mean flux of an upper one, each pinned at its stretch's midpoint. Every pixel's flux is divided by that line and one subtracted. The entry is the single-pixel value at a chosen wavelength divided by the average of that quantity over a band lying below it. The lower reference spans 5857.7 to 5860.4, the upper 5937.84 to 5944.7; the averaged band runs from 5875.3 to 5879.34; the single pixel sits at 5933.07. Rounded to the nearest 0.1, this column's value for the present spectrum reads -0.3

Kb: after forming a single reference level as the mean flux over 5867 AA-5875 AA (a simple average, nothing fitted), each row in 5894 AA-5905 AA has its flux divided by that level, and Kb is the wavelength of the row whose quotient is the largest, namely 5904.45 AA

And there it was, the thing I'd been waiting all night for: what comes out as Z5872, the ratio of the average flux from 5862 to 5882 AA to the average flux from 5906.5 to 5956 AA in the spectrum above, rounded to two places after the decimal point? 1.03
